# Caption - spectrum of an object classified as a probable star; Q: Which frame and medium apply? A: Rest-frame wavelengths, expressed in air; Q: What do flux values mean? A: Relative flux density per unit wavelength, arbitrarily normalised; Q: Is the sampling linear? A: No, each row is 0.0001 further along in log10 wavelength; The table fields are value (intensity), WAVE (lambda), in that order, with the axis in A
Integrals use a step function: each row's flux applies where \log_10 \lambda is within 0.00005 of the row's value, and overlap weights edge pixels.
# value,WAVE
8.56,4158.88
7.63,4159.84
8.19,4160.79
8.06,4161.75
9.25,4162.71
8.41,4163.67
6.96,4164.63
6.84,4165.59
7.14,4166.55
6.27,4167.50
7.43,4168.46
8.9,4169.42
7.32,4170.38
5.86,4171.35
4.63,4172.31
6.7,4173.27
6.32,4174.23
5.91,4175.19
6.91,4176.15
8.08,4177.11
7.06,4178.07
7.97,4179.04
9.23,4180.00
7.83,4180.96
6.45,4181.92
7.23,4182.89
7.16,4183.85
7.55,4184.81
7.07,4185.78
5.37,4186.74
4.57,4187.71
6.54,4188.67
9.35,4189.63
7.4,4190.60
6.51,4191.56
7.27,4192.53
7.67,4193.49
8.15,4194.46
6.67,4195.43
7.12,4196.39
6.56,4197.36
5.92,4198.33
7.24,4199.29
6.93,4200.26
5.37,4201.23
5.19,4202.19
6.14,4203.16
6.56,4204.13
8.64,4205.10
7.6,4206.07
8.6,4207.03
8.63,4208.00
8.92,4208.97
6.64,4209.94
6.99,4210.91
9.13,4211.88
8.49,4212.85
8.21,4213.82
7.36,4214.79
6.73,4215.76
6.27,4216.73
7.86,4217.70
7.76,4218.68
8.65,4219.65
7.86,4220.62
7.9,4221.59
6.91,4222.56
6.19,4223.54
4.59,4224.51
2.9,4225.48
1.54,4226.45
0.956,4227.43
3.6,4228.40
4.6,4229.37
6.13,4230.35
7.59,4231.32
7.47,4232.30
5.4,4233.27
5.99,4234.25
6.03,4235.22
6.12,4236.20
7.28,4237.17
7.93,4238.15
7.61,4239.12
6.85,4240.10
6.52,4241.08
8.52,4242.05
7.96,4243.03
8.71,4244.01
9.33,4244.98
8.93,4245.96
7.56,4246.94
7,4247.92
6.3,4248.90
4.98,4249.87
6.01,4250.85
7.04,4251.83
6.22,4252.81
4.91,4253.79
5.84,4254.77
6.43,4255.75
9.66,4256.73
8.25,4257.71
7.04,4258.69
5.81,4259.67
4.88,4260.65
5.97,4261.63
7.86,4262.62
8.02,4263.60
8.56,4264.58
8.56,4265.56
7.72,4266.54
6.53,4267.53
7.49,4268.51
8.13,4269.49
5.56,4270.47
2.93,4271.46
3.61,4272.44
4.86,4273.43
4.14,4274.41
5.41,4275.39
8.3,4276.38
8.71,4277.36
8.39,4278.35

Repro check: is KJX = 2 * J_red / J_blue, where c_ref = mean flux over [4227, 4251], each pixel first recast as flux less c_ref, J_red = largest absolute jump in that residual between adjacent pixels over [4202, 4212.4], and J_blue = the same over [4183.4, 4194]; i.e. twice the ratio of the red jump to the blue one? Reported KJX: 1.6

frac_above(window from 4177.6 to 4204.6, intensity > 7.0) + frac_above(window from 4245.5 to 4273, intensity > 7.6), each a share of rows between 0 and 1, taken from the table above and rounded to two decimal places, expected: 0.86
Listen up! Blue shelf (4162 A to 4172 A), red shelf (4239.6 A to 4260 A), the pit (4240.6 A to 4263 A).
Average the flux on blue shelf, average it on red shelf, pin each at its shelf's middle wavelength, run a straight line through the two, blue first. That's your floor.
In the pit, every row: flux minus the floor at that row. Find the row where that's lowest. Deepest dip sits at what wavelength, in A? 4260.65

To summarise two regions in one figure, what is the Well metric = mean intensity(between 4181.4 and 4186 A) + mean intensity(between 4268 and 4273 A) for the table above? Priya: 12.6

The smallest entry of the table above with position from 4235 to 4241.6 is 6.03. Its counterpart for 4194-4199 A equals 5.92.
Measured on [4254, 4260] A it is 5.81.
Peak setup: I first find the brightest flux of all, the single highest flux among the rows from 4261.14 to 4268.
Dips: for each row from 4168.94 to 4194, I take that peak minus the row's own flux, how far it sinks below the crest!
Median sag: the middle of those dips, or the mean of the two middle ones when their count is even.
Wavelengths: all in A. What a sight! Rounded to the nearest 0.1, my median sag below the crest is 1.4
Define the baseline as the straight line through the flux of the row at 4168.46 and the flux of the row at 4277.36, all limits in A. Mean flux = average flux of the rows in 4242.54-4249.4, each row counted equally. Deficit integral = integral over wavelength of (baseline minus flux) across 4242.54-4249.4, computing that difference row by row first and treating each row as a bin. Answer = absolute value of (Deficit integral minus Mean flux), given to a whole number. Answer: 5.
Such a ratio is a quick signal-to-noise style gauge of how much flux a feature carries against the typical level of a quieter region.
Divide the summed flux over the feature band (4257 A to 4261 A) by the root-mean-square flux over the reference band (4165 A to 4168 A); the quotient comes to 3.8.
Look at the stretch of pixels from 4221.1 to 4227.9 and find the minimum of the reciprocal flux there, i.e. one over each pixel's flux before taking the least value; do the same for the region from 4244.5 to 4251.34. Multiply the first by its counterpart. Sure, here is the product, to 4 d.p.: 0.0136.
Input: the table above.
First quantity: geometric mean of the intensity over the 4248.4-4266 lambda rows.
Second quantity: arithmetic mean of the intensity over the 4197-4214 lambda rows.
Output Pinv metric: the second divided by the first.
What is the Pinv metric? 1.1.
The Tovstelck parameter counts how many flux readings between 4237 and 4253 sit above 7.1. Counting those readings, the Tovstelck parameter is 9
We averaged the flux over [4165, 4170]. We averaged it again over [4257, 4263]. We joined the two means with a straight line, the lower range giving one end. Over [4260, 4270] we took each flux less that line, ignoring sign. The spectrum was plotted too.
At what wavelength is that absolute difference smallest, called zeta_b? 4267.53 A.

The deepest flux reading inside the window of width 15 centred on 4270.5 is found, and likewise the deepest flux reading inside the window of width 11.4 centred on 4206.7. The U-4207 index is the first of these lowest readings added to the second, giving 8.1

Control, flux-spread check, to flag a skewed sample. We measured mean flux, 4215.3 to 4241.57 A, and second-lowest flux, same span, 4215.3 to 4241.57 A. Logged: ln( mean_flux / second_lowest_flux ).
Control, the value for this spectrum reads 1.4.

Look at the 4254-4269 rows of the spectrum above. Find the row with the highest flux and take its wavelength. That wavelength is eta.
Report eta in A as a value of 4256.73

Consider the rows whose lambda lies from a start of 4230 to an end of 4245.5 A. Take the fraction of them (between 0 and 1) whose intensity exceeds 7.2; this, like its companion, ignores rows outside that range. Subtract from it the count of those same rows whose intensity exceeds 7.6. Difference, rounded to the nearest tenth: -5.4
